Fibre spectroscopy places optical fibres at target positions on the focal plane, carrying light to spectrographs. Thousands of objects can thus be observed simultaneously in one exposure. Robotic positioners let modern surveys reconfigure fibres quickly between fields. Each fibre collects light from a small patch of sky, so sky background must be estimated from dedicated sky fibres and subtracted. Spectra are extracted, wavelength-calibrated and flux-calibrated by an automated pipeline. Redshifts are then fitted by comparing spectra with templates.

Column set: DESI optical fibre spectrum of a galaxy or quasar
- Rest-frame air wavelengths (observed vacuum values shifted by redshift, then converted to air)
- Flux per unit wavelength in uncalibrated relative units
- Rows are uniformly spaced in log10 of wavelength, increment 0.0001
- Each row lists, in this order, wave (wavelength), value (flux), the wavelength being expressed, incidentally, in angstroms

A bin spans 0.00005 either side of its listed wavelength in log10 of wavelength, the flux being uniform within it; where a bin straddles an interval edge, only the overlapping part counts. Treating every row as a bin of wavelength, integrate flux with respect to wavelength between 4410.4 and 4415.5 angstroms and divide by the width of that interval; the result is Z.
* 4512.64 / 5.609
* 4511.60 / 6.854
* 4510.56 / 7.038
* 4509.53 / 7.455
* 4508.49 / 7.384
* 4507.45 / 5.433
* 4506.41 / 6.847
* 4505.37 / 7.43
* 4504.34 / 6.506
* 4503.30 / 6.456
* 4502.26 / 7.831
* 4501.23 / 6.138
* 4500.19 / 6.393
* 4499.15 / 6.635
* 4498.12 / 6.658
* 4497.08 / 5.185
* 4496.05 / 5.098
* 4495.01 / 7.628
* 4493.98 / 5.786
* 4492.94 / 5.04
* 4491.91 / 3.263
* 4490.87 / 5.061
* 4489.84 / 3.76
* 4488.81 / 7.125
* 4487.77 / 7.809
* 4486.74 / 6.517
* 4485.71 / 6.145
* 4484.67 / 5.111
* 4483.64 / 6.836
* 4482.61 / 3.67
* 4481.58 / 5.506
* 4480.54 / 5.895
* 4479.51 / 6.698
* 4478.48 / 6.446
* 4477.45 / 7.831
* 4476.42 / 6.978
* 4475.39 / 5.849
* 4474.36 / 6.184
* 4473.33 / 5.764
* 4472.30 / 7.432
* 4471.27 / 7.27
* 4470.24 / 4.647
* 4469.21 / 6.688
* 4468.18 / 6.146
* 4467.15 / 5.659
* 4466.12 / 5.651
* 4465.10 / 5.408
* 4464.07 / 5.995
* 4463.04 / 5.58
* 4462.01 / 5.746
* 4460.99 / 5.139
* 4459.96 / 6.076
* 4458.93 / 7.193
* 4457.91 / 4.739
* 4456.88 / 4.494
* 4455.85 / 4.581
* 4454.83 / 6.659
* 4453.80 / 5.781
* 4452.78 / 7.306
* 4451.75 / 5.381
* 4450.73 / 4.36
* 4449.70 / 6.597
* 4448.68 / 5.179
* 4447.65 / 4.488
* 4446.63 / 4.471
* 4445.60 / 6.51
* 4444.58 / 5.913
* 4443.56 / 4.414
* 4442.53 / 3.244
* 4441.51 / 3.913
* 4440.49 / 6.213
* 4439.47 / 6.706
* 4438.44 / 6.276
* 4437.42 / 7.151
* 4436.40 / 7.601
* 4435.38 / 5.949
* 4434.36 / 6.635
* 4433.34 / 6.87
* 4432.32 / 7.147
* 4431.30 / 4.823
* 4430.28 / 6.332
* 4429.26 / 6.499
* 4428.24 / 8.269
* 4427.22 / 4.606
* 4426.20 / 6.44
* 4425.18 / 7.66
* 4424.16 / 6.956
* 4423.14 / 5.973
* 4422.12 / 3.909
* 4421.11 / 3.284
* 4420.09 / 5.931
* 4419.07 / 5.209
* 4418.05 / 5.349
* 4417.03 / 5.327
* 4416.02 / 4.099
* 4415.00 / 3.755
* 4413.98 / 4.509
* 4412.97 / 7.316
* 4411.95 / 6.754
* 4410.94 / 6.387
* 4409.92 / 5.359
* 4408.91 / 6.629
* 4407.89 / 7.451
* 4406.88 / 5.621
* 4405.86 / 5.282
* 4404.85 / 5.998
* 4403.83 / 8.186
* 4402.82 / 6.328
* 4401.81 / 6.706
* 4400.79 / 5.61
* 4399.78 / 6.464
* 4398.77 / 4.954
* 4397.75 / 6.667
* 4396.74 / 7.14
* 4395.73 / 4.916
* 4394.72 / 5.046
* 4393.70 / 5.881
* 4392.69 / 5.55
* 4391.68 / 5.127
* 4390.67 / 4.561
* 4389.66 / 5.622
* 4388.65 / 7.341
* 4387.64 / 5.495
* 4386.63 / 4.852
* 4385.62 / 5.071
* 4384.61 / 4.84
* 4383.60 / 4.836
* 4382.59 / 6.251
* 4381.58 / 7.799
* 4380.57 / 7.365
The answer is 5.75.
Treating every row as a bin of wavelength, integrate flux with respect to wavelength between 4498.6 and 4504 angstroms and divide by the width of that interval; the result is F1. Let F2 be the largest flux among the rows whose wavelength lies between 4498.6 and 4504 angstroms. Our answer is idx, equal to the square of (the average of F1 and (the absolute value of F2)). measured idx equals 53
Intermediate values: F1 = 6.7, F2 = 7.831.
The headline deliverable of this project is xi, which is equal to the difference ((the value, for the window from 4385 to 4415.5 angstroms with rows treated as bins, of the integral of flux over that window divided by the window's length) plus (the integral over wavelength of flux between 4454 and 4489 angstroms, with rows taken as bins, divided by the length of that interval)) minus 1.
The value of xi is 10.9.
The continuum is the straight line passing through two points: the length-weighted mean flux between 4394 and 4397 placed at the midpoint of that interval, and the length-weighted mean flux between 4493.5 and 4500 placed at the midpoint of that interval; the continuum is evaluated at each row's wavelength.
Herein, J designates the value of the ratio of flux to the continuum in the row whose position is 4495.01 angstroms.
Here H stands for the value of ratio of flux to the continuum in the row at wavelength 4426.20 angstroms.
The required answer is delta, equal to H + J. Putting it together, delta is 2.4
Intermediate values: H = 1.12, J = 1.24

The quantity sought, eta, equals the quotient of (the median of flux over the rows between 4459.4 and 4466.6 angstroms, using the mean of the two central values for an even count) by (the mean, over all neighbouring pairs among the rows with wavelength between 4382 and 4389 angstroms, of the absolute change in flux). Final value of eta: 7.8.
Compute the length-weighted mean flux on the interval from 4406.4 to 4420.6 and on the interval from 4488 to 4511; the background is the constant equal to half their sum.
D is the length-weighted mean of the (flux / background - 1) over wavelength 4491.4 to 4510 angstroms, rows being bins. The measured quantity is 0.06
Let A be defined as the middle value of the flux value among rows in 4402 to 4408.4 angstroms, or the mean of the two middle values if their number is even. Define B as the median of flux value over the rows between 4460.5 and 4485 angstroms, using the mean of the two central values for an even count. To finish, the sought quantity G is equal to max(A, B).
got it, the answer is 6.16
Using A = 6.16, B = 5.9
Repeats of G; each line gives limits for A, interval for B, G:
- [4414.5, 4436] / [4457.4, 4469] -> 5.95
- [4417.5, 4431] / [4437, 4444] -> 6.21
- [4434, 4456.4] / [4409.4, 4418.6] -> 5.93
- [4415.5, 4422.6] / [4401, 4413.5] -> 6.51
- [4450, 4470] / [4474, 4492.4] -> 6.16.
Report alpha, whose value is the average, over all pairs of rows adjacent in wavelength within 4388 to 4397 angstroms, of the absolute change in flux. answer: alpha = 0.91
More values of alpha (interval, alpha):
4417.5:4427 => 1.14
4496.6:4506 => 0.75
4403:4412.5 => 1.07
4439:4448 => 1.10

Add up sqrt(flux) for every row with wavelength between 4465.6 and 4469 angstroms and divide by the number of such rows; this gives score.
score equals 2.4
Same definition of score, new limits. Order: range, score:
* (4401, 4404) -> 2.7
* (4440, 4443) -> 2.1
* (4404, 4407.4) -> 2.4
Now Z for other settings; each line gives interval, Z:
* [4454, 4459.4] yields 5.53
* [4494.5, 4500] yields 6.25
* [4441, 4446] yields 4.77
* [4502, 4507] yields 6.94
